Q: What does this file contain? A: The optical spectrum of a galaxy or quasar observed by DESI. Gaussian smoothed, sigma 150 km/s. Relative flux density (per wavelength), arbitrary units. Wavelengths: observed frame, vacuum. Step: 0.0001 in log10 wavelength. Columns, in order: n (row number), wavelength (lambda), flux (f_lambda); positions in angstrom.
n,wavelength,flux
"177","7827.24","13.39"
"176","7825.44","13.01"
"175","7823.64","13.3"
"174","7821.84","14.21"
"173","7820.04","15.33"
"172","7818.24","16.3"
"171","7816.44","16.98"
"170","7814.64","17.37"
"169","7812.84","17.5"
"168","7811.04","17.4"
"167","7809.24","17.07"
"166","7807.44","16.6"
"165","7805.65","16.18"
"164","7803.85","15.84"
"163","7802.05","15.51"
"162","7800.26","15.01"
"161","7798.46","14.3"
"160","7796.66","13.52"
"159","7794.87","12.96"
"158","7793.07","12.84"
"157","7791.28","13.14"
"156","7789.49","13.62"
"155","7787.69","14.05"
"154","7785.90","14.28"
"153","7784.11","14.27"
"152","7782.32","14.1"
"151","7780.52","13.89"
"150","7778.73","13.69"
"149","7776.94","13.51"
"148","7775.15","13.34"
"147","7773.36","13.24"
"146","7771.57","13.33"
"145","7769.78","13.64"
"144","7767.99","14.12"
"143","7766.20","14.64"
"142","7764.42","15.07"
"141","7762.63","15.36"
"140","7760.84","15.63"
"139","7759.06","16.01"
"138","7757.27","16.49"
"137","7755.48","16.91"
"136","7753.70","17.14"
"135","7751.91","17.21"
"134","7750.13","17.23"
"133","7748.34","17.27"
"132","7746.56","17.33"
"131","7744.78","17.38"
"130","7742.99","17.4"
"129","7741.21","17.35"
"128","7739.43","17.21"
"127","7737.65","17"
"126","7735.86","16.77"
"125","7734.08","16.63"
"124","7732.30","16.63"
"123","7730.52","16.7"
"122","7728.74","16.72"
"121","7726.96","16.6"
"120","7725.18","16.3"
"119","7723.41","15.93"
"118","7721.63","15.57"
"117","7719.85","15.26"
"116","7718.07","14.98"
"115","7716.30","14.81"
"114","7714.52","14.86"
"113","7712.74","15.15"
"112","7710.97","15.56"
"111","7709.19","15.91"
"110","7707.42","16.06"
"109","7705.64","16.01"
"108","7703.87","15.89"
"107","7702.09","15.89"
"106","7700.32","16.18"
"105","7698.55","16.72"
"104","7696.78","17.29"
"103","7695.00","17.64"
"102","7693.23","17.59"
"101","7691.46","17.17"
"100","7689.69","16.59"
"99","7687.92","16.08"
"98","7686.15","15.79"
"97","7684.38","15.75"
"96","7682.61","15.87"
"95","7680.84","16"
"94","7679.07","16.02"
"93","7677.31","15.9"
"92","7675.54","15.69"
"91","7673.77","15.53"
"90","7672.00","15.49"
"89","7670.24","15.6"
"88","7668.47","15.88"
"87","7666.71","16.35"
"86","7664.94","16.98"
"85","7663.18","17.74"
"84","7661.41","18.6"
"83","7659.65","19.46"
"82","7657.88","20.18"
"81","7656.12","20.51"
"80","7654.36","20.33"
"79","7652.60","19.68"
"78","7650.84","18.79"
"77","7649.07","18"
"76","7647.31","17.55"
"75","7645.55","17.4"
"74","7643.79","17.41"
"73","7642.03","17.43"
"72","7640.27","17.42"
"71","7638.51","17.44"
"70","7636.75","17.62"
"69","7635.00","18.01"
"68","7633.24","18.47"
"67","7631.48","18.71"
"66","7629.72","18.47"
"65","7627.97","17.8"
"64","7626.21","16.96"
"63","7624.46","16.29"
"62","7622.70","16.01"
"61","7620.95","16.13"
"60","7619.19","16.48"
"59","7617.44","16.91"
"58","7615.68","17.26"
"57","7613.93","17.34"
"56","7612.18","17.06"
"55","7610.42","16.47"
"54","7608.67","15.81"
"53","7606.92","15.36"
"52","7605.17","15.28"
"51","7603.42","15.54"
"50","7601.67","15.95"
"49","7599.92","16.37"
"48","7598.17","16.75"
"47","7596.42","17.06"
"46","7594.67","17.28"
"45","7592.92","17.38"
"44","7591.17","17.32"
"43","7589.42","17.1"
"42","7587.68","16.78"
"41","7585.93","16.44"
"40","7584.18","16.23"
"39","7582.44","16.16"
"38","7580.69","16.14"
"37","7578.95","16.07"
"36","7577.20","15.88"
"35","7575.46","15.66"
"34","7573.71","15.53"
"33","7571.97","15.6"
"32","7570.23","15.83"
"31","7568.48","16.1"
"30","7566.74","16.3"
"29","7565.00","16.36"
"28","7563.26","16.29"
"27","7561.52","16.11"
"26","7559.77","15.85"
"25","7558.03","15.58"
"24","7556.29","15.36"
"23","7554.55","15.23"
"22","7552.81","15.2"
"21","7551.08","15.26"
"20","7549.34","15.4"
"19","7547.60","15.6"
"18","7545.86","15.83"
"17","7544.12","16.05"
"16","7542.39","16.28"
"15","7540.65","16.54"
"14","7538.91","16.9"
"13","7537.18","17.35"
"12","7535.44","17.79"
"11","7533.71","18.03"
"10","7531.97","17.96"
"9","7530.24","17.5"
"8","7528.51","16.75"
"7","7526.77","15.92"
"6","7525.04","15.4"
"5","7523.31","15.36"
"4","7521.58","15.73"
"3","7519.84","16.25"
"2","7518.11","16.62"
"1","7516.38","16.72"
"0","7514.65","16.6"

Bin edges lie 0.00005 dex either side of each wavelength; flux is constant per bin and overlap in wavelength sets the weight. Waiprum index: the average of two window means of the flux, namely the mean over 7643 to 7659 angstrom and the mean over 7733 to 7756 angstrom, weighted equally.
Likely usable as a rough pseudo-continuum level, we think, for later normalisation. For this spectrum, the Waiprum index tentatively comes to 18.0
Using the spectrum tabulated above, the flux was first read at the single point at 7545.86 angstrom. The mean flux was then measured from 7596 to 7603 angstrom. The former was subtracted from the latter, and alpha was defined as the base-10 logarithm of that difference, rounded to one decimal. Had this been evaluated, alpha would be -0.2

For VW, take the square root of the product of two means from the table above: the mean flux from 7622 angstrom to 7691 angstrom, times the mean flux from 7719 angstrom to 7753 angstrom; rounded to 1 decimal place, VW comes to 17.0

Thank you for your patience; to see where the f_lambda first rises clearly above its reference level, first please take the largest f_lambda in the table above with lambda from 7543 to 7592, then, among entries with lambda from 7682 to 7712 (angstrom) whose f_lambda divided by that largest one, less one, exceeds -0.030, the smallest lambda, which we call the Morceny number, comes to 7691.46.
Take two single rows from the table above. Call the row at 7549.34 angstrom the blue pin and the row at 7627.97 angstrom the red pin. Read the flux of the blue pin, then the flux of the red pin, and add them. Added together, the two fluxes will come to 33.2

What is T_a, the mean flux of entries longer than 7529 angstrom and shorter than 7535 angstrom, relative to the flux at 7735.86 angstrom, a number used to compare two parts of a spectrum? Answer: 1.06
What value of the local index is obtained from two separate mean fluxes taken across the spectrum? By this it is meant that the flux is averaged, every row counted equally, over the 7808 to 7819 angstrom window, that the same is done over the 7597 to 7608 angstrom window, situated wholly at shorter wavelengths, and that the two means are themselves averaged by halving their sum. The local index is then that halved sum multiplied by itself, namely 272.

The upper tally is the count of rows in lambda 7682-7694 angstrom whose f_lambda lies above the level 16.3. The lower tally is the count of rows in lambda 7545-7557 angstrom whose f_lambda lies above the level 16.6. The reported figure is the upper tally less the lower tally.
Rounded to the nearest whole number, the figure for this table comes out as 3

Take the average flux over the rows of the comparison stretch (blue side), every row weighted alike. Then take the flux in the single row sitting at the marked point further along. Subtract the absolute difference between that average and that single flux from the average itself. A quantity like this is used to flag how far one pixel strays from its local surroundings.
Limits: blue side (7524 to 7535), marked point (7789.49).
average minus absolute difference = 13.6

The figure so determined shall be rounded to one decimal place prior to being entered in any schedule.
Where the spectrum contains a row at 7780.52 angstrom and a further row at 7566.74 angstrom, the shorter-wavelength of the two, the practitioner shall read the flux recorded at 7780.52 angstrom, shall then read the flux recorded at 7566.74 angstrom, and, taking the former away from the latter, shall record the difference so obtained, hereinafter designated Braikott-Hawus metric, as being 2.4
